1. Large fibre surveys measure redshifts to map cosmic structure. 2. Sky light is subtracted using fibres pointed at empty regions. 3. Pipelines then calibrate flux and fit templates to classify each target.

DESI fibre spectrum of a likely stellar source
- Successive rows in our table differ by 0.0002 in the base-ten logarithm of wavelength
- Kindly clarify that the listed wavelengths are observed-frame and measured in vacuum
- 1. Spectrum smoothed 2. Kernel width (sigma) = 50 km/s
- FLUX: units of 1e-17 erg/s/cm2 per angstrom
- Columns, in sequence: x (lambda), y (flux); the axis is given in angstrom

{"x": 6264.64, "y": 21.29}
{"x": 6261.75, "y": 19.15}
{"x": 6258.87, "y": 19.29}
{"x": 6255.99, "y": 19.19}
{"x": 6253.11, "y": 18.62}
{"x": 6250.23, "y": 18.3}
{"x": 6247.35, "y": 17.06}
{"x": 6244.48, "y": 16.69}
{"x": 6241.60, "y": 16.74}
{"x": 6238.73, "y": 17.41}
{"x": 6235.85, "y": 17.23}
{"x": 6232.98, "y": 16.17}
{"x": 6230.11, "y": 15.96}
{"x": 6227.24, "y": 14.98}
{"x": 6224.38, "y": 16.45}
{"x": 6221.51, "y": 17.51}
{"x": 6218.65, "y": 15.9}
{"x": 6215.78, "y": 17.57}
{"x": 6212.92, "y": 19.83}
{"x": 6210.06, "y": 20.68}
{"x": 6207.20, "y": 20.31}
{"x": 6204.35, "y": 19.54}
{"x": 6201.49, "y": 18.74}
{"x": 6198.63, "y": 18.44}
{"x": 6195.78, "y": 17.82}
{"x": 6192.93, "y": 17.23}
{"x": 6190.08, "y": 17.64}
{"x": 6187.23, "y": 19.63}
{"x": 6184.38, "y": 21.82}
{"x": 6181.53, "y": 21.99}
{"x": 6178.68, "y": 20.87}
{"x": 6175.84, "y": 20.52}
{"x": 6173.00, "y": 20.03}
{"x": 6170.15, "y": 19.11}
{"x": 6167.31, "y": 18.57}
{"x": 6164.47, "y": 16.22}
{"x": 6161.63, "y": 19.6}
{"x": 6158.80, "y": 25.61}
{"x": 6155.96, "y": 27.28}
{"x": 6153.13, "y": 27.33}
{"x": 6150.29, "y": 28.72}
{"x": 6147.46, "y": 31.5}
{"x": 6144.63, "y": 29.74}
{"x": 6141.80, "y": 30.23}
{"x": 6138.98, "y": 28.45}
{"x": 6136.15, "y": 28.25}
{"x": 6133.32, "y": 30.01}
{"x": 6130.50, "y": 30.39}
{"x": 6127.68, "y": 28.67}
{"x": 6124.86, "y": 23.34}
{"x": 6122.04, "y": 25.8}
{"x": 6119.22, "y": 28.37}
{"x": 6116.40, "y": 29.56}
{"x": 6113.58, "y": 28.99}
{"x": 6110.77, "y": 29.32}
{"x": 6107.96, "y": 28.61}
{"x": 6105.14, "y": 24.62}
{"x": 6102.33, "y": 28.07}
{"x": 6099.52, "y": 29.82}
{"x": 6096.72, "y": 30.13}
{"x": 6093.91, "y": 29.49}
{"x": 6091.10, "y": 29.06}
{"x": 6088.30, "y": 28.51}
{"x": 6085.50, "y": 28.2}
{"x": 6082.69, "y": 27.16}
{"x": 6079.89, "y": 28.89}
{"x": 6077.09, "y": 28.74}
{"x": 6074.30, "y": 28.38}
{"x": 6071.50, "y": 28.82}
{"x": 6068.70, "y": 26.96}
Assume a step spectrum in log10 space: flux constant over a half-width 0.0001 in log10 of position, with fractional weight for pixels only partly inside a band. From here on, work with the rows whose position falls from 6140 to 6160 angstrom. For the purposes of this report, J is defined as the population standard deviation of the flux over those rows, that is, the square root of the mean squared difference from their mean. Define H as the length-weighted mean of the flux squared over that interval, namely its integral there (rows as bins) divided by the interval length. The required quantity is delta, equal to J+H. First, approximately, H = 825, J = 1.9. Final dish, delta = 827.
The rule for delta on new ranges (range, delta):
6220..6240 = 274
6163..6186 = 400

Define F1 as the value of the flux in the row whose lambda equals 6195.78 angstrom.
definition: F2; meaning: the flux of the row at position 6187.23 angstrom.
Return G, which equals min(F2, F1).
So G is 17.8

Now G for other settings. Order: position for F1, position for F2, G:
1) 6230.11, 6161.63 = 16.0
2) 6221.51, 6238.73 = 17.4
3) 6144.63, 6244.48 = 16.7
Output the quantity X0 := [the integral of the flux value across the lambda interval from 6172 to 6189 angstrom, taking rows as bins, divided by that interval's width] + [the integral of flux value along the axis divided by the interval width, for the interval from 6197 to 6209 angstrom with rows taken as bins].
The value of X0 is 40.0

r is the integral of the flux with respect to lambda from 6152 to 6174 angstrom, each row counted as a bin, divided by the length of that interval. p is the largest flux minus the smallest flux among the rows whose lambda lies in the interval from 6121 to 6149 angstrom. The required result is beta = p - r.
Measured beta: -14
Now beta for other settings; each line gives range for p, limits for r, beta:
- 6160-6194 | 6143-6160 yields -23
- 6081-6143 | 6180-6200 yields -12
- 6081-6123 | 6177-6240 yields -13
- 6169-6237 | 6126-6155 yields -22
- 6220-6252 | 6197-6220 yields -16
